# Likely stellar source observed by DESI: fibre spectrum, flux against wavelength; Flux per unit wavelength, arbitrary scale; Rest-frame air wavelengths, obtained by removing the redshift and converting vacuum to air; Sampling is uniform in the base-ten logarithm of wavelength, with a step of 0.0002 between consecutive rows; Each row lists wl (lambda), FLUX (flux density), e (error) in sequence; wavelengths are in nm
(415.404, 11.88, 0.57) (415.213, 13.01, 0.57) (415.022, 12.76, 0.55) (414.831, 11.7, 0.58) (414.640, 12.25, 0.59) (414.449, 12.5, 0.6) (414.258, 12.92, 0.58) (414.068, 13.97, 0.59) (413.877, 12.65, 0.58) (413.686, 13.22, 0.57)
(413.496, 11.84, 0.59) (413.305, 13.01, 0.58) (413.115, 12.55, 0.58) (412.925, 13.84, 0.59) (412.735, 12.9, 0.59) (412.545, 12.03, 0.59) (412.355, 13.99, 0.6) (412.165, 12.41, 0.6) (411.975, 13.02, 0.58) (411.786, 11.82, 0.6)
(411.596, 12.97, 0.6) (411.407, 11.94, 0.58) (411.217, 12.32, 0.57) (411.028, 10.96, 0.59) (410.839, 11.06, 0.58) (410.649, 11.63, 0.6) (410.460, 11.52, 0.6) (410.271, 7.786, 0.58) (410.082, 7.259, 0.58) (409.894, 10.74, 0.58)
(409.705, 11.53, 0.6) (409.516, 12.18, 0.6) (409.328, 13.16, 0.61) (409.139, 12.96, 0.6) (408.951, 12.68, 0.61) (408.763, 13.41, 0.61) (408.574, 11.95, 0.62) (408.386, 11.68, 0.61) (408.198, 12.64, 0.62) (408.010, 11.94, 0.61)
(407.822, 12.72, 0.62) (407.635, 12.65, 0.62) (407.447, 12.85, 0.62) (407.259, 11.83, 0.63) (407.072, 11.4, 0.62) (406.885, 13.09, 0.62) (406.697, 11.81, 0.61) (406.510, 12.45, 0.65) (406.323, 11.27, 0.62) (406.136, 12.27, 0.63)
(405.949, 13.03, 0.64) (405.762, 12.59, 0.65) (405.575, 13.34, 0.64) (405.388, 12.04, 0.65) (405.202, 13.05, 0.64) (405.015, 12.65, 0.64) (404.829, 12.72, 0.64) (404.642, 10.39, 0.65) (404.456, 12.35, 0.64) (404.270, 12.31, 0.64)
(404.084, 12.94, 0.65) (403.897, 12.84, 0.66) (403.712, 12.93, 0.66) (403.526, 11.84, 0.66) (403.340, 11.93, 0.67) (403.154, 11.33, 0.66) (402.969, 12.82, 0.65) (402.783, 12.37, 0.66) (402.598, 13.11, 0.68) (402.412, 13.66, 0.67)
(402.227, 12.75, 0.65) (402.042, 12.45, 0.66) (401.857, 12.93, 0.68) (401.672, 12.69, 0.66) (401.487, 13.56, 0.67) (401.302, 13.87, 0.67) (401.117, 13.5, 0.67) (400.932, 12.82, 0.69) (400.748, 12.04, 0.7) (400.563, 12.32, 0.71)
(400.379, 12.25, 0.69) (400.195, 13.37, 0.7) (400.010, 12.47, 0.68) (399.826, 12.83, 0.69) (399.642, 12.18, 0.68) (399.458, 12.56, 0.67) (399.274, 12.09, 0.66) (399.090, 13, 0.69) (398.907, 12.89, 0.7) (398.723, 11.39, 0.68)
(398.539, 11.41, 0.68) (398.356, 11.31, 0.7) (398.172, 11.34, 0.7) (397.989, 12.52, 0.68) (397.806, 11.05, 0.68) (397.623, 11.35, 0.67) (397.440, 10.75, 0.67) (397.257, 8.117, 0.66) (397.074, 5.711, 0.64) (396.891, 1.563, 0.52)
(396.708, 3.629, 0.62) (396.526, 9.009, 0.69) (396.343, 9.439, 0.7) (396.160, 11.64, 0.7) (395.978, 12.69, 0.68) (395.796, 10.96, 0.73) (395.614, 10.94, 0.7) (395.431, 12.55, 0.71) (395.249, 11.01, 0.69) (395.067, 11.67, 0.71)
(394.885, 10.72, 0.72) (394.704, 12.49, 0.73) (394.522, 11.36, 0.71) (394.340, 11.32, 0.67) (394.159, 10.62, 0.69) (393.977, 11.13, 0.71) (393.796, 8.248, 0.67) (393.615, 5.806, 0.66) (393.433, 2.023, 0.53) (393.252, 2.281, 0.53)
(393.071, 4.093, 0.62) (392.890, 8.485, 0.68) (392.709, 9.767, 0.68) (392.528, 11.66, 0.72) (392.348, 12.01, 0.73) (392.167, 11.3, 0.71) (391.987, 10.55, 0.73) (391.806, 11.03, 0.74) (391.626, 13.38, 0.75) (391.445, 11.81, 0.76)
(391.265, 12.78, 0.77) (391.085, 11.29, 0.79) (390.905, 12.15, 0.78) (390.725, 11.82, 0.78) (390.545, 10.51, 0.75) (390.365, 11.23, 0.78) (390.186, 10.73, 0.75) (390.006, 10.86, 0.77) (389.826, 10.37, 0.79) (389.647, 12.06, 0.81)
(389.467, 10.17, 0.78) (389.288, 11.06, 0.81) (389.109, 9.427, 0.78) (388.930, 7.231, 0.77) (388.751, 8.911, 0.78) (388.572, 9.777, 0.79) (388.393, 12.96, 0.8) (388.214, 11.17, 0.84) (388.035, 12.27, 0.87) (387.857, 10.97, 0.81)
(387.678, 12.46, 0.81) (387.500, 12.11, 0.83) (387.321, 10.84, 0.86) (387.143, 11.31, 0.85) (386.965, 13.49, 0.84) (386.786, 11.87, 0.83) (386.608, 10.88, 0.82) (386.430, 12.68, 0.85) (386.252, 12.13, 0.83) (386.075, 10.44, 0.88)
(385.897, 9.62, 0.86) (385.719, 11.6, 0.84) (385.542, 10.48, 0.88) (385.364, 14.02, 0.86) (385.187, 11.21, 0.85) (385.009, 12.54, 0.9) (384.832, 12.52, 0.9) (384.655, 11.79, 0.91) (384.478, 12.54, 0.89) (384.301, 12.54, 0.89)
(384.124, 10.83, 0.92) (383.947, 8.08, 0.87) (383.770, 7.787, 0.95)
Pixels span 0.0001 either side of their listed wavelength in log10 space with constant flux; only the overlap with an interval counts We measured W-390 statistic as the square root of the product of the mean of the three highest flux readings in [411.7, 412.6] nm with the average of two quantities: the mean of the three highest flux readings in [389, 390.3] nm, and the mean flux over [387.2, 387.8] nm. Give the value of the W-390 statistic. 12.3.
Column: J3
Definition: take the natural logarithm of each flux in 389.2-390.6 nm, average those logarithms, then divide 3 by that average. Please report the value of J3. 1.26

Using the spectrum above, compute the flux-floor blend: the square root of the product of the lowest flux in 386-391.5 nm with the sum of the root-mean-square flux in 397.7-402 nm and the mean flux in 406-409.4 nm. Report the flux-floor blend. 13.4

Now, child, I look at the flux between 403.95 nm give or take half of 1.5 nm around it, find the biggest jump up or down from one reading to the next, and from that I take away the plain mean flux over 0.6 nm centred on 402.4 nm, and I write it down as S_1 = -11.2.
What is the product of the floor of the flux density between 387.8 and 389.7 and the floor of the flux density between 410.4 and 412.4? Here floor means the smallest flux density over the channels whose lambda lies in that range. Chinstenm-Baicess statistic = 79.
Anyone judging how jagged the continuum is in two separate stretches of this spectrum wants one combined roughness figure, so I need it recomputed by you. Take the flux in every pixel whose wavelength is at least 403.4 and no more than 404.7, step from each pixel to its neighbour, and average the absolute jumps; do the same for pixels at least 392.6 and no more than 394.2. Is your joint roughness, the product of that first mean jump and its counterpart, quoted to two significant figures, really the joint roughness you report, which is 1.4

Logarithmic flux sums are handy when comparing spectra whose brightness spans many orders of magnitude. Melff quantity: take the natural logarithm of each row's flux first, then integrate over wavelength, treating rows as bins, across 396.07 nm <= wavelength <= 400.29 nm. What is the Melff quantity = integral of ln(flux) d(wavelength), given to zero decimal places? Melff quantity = 10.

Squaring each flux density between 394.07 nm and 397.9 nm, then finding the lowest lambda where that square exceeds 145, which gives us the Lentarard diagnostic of 394.704 nm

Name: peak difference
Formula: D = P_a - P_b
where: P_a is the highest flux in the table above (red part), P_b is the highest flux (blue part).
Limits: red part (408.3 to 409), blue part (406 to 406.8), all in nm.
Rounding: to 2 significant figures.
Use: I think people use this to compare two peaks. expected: 0.96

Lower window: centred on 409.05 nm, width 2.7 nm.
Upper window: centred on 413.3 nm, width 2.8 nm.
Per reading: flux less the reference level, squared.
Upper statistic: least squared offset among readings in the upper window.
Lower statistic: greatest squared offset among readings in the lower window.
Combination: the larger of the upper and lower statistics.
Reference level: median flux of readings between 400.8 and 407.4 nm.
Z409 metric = 29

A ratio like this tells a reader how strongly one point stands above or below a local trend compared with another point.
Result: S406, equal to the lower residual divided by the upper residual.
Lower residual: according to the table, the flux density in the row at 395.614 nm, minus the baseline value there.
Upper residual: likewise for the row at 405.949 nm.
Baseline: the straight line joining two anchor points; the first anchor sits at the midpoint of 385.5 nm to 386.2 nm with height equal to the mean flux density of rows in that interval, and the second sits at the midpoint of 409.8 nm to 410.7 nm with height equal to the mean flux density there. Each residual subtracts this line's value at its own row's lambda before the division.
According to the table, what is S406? 0.2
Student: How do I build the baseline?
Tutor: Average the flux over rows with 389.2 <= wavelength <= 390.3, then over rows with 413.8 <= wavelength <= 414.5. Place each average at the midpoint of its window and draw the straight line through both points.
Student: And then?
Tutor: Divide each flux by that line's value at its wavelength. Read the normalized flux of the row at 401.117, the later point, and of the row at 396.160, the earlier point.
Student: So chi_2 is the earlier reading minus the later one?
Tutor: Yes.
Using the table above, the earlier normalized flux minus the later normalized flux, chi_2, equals -0.12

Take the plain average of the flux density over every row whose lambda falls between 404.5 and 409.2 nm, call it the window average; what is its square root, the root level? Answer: 3.52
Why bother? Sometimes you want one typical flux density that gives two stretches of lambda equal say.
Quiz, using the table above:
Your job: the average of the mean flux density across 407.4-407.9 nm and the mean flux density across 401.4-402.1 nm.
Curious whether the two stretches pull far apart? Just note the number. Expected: 12.8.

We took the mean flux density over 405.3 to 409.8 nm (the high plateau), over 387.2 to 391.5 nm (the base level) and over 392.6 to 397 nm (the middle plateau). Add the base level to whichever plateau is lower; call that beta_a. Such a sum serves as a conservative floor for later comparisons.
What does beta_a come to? 19.9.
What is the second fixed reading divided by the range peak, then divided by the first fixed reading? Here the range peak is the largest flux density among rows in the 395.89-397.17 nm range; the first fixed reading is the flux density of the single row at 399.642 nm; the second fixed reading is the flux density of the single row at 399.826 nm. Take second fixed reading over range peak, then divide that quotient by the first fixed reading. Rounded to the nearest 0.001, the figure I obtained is 0.083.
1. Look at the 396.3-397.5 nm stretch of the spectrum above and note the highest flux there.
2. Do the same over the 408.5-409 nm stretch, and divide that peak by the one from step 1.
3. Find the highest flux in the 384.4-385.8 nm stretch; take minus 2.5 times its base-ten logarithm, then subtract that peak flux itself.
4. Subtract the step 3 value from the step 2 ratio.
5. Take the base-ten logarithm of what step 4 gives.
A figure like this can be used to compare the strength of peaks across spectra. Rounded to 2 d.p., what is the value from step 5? 1.26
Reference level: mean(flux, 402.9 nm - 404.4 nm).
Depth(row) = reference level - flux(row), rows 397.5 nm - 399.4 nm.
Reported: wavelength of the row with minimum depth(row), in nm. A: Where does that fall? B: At 399.090 nm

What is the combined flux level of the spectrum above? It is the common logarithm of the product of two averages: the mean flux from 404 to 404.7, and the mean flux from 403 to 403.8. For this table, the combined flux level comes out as 2.16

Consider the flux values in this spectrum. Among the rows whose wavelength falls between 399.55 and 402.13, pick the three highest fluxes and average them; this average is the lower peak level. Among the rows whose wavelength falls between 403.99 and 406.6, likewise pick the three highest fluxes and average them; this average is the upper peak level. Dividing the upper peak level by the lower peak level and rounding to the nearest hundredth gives 0.96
